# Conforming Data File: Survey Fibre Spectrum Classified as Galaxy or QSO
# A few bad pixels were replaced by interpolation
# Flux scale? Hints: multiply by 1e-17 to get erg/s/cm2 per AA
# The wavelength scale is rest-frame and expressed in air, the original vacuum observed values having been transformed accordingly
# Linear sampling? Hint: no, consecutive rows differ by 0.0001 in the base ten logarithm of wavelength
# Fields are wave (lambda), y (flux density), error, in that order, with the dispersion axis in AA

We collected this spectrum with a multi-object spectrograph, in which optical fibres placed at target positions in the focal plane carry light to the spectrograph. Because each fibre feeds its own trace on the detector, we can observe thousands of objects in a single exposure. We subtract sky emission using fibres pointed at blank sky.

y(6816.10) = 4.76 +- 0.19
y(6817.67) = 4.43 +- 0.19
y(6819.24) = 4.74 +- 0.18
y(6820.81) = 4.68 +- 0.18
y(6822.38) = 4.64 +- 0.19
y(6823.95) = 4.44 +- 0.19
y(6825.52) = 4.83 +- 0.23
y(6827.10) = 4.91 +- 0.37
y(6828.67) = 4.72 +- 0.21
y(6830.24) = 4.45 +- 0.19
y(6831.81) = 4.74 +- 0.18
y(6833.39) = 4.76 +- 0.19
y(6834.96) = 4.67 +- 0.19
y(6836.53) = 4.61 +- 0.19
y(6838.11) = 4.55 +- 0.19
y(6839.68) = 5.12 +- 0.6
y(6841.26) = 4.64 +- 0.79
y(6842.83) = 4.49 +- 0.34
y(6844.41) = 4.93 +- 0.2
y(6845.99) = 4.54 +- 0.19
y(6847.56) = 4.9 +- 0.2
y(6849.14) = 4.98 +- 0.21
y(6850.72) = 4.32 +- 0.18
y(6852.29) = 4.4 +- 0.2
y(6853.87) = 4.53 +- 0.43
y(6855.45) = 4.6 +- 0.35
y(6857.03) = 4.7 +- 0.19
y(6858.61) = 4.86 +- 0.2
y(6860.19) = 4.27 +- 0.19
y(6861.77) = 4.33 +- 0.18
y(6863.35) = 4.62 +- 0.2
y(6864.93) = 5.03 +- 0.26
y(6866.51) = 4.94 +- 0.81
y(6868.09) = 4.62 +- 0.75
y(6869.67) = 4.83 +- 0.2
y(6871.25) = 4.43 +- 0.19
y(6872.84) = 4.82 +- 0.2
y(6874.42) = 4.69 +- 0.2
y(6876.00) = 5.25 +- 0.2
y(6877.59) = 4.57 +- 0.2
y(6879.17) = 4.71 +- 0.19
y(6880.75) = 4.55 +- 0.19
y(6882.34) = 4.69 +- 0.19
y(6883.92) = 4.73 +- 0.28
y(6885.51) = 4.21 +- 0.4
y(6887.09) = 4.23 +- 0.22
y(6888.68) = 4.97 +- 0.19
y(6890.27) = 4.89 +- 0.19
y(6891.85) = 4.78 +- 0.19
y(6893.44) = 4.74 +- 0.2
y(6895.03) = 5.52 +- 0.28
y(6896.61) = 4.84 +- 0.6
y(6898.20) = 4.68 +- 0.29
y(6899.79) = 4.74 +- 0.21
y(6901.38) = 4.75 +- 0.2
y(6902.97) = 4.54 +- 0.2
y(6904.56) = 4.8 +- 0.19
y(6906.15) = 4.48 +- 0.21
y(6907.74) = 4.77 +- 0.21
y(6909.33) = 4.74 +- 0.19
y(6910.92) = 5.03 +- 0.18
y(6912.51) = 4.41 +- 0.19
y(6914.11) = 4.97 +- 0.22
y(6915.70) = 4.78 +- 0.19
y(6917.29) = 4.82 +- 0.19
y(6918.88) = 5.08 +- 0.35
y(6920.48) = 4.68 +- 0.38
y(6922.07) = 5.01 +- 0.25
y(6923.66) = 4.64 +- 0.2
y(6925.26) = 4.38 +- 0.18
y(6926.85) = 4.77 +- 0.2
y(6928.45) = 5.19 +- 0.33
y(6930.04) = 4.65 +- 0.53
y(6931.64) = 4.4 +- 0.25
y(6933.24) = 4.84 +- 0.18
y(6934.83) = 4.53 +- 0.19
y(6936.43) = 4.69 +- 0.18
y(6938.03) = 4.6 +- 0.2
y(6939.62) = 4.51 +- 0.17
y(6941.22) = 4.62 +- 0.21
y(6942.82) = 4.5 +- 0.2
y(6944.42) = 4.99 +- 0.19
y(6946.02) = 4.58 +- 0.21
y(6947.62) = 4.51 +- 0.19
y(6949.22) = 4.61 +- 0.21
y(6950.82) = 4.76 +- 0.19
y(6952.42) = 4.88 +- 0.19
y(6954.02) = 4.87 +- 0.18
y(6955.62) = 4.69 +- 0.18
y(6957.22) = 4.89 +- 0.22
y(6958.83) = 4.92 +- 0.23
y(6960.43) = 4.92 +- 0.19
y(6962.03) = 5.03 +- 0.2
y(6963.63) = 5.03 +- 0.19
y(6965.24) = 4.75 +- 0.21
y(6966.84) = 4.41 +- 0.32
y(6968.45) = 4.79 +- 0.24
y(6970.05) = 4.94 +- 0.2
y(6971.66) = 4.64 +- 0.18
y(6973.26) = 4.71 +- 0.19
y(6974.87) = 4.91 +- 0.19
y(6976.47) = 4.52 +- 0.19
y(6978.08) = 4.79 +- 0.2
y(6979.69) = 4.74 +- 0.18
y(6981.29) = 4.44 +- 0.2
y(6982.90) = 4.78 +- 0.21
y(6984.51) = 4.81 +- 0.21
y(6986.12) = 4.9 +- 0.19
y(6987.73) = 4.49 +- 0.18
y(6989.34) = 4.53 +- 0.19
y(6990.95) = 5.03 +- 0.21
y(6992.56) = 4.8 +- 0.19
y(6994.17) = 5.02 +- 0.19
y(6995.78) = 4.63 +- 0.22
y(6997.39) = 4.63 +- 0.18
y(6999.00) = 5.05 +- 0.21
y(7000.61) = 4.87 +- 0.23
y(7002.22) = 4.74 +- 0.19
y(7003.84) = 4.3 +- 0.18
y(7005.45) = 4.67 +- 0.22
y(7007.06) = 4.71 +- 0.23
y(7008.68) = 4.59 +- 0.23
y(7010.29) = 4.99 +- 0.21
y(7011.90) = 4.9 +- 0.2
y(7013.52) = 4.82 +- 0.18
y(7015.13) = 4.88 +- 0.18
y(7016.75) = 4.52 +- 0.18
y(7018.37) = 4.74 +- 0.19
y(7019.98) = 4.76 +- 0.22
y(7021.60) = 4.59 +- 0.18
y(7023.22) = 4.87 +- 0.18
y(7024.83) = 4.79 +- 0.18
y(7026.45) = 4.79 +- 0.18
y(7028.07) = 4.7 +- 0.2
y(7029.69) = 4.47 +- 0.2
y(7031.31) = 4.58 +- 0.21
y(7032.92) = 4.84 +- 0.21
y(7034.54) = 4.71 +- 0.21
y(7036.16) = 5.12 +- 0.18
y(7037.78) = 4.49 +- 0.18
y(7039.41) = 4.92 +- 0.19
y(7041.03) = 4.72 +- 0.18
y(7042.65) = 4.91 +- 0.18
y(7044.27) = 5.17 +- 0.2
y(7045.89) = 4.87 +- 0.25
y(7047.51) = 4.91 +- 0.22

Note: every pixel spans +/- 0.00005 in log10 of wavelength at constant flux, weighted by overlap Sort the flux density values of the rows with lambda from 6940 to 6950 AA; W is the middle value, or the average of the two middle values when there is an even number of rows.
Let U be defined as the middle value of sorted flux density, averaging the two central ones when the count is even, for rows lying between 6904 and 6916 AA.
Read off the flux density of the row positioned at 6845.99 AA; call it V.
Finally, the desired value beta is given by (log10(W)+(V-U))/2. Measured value 0.21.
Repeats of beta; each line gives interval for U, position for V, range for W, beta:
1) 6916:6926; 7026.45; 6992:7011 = 0.36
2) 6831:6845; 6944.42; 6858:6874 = 0.50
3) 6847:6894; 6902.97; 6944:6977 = 0.26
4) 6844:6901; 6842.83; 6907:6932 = 0.23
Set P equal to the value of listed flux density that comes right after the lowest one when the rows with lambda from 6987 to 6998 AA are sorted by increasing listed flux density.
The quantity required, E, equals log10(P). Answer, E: 0.656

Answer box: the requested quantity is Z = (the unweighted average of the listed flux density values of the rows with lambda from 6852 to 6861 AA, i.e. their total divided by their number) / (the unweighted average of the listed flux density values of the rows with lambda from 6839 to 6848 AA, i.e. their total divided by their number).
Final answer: 0.96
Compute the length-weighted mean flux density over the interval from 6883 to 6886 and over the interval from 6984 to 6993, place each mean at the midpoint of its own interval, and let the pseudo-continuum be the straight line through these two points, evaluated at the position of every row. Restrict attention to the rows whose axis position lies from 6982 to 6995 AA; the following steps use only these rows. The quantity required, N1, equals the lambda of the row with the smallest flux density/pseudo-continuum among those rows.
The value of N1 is 6987.73 AA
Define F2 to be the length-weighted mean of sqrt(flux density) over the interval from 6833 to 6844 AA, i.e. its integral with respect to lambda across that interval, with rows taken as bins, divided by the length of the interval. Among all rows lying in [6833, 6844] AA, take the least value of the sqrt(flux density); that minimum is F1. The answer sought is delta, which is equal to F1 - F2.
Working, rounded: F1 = 2.12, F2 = 2.17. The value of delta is -0.05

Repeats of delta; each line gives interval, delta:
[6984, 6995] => -0.07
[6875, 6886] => -0.11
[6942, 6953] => -0.04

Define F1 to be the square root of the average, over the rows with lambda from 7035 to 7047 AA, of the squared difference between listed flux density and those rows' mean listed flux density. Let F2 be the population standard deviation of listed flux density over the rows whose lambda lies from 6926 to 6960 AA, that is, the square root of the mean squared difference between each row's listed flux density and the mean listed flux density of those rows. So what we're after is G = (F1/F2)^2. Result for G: 1.3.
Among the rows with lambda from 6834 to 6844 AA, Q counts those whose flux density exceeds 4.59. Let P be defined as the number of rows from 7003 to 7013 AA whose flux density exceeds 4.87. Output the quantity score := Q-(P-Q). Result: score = 6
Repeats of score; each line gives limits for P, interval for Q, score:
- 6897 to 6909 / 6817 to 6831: 12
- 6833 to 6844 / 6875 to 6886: 7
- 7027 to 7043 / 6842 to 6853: 3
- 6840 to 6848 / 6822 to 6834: 10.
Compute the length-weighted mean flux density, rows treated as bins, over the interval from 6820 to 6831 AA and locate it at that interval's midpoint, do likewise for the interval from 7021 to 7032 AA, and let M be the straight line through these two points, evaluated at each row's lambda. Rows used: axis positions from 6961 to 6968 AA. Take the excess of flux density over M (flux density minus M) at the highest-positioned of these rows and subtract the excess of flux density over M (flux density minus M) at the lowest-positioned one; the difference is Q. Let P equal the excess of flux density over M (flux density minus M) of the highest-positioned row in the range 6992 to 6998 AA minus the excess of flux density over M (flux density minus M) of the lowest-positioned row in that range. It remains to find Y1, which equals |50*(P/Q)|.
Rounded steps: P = -0.17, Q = -0.6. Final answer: 14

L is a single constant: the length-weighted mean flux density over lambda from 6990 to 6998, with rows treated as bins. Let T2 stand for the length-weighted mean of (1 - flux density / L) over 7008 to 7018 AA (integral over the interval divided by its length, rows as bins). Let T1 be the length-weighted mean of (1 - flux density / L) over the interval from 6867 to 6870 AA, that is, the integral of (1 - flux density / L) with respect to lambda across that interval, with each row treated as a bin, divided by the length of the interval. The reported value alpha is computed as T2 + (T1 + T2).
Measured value 0.035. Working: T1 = 0.019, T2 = 0.008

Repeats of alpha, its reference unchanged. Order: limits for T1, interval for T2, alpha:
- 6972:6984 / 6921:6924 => 0.018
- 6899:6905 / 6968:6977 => 0.052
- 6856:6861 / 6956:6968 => 0.036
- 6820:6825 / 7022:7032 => 0.098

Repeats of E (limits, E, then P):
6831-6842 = 0.664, 4.61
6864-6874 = 0.665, 4.62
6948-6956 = 0.671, 4.69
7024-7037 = 0.661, 4.58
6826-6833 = 0.674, 4.72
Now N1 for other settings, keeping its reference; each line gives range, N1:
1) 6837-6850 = 6842.83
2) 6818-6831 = 6830.24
